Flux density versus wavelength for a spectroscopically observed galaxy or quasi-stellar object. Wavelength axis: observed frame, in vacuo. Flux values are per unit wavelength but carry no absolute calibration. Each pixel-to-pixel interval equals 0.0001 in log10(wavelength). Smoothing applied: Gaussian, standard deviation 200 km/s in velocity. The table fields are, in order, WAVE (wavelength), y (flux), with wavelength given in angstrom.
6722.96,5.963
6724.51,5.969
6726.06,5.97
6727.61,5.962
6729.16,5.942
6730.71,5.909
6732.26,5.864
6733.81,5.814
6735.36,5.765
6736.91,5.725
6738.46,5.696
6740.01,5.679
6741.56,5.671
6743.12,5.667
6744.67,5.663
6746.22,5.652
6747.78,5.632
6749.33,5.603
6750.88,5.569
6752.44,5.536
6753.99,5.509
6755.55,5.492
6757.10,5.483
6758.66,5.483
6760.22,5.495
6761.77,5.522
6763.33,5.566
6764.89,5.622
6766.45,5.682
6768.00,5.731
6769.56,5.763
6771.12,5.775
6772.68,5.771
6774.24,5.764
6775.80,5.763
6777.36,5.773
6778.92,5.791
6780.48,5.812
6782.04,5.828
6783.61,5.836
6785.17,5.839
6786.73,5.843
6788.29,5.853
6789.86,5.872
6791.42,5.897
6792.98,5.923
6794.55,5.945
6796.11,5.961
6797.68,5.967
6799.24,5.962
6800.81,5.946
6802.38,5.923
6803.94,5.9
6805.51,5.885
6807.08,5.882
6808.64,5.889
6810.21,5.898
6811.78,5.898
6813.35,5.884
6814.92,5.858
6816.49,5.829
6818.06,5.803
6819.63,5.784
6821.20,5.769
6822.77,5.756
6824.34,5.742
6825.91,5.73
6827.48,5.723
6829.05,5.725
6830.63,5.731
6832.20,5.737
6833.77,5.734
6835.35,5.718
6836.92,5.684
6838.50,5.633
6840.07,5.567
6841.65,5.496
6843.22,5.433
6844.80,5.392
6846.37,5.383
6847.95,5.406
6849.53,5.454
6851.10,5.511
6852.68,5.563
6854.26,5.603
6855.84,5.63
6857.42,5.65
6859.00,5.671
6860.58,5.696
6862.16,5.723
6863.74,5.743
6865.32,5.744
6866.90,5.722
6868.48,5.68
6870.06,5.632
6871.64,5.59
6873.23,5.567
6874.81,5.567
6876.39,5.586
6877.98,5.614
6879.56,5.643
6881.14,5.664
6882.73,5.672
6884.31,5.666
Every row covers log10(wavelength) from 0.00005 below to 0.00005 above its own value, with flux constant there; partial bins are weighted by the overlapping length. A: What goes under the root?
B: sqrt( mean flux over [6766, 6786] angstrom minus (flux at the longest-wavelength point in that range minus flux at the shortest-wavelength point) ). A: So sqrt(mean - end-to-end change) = 2.37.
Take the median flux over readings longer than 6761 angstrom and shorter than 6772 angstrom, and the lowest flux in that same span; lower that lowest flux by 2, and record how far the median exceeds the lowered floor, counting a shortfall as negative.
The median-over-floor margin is 2.16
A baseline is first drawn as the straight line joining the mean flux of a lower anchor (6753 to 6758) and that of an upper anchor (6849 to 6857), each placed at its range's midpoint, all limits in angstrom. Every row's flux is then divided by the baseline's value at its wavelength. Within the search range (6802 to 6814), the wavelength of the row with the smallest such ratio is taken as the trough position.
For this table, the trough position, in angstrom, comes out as 6813.35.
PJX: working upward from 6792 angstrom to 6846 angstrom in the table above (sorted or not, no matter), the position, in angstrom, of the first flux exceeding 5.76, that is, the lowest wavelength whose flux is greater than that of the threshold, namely 6792.98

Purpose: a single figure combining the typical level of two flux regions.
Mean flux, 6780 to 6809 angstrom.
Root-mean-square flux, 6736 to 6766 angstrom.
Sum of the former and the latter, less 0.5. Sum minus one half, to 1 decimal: 11.0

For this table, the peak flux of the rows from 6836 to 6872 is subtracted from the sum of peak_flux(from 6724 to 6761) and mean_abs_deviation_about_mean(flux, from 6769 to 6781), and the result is 0.24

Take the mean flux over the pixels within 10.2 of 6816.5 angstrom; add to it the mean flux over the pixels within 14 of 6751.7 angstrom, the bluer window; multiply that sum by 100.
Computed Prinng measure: 1141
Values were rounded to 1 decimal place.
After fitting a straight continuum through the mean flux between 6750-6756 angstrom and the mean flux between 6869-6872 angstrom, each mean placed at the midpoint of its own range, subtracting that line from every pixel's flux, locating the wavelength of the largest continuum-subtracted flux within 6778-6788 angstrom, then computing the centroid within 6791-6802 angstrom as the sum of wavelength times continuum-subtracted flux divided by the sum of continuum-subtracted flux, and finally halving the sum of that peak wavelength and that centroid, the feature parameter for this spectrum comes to 6791.5 angstrom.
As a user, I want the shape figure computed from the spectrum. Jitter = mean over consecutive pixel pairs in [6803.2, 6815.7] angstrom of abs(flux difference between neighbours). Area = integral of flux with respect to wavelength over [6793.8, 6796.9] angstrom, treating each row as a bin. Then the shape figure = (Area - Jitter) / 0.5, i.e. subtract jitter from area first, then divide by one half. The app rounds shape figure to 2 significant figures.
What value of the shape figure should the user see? 37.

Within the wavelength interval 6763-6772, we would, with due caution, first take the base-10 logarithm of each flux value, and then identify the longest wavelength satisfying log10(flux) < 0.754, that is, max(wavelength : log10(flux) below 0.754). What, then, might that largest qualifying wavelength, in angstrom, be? 6764.89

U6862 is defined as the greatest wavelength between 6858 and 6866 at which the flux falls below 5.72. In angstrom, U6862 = 6860.58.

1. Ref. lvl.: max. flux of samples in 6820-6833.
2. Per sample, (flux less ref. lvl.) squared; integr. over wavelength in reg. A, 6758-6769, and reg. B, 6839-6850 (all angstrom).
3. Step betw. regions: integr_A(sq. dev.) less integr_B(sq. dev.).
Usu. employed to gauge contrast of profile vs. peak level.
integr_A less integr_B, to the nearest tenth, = -0.7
